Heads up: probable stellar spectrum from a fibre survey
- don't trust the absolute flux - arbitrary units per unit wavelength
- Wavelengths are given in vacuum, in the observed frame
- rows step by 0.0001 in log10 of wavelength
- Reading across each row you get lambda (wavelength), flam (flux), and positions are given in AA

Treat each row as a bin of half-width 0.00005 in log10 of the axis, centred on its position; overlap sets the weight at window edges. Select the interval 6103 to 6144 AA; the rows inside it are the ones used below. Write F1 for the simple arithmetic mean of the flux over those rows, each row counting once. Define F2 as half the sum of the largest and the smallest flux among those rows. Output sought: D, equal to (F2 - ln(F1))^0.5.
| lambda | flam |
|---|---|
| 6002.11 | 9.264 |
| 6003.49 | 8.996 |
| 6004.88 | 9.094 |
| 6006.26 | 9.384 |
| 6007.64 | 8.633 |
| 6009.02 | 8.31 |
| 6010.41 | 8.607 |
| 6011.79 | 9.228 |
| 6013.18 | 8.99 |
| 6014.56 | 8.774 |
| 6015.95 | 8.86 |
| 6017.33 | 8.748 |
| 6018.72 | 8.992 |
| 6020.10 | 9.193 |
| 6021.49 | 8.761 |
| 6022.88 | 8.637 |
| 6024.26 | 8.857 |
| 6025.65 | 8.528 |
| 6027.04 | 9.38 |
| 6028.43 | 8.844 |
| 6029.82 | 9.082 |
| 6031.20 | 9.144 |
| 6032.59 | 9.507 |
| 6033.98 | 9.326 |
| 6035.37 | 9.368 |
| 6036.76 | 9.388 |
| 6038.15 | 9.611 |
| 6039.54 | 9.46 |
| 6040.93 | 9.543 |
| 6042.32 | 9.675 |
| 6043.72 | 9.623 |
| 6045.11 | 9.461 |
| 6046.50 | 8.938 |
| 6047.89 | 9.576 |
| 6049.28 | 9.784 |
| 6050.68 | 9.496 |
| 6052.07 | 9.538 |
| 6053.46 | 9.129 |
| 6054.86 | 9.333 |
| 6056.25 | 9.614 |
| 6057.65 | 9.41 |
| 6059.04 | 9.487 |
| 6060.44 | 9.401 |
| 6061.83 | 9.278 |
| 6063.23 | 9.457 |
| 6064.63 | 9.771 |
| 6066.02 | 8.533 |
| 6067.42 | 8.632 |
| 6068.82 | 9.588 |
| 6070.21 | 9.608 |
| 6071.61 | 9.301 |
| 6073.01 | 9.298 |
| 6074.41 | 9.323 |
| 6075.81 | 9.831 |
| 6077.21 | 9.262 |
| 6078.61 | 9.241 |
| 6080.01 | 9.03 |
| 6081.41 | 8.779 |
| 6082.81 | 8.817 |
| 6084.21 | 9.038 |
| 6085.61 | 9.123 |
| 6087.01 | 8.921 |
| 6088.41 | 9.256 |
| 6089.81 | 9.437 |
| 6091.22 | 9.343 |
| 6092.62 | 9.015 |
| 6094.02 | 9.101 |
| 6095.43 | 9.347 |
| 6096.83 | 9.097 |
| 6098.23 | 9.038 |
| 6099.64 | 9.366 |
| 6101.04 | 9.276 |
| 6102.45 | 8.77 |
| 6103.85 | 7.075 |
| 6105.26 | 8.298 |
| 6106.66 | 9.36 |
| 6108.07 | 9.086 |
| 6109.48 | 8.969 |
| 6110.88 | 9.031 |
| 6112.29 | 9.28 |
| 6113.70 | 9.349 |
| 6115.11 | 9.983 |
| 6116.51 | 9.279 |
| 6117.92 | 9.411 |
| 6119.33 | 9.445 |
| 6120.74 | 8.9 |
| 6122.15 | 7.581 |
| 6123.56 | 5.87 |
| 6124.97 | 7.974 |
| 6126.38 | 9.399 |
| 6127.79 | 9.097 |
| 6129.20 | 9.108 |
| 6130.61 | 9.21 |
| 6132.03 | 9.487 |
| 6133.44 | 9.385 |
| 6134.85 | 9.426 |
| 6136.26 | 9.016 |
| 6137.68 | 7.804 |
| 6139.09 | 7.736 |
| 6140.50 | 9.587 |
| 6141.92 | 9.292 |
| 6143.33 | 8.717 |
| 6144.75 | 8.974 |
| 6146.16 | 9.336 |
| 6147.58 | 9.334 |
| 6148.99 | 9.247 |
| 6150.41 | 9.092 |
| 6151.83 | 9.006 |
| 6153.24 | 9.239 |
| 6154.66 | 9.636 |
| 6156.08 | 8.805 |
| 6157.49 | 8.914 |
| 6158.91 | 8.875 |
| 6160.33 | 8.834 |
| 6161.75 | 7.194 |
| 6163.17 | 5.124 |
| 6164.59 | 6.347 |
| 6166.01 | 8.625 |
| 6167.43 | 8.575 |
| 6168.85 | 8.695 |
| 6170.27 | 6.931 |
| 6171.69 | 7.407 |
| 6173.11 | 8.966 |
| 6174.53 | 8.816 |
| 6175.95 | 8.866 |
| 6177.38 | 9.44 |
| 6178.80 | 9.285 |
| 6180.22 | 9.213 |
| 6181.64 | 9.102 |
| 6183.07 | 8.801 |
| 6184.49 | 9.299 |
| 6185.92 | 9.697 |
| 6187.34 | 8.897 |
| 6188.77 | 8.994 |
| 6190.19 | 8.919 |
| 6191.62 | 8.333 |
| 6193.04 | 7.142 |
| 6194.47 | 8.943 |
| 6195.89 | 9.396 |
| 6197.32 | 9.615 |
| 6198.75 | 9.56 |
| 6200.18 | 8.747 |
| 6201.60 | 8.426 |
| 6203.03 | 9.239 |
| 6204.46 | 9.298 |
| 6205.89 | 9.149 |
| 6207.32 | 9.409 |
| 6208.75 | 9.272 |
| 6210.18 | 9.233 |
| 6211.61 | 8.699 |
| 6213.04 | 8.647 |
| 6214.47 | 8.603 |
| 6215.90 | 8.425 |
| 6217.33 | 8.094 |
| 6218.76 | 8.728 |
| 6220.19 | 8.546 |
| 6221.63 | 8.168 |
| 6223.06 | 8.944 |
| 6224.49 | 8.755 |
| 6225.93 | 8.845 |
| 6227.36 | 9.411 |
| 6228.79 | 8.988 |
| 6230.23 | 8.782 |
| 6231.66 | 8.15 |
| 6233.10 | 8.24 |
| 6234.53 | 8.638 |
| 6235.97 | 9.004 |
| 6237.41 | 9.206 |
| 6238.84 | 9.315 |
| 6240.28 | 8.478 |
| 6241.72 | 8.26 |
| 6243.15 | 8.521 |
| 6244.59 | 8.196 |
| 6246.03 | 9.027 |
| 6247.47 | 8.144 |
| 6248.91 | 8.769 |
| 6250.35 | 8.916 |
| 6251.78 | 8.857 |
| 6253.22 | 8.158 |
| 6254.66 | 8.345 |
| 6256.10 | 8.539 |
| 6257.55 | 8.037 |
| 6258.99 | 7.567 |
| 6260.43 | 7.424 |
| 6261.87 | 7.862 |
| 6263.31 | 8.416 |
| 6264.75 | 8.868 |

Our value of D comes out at 2.40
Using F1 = 8.8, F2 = 7.9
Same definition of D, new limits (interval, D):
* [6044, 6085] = 2.64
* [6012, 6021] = 2.60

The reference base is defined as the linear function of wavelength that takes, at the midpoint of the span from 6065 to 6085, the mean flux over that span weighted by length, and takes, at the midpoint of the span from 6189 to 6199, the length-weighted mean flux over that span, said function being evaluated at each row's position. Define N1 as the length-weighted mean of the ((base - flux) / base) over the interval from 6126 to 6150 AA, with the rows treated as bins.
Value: -0.009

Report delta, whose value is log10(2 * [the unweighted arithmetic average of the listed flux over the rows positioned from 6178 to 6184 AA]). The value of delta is 1.26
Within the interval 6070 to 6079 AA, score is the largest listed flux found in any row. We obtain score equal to 9.831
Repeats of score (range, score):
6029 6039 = 9.611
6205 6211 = 9.409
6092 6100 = 9.366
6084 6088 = 9.123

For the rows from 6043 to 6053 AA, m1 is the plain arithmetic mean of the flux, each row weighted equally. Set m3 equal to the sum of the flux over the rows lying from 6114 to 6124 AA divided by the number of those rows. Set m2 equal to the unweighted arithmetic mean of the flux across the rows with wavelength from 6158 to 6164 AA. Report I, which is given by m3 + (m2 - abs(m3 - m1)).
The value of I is 15.3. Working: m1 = 9.49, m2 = 7.5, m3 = 8.6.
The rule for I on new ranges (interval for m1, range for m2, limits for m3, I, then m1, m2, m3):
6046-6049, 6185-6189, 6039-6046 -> 18.5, 9.26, 9.2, 9.6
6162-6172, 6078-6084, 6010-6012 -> 16.4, 7.39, 9.0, 8.9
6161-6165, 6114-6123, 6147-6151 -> 15.3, 6.22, 9.1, 9.2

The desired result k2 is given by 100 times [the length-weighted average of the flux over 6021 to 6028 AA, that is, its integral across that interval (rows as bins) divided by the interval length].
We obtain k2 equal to 883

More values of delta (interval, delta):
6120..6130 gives 1.22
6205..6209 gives 1.27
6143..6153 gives 1.26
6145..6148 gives 1.27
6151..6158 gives 1.26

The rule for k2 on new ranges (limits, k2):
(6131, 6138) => 909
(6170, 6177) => 833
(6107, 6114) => 914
